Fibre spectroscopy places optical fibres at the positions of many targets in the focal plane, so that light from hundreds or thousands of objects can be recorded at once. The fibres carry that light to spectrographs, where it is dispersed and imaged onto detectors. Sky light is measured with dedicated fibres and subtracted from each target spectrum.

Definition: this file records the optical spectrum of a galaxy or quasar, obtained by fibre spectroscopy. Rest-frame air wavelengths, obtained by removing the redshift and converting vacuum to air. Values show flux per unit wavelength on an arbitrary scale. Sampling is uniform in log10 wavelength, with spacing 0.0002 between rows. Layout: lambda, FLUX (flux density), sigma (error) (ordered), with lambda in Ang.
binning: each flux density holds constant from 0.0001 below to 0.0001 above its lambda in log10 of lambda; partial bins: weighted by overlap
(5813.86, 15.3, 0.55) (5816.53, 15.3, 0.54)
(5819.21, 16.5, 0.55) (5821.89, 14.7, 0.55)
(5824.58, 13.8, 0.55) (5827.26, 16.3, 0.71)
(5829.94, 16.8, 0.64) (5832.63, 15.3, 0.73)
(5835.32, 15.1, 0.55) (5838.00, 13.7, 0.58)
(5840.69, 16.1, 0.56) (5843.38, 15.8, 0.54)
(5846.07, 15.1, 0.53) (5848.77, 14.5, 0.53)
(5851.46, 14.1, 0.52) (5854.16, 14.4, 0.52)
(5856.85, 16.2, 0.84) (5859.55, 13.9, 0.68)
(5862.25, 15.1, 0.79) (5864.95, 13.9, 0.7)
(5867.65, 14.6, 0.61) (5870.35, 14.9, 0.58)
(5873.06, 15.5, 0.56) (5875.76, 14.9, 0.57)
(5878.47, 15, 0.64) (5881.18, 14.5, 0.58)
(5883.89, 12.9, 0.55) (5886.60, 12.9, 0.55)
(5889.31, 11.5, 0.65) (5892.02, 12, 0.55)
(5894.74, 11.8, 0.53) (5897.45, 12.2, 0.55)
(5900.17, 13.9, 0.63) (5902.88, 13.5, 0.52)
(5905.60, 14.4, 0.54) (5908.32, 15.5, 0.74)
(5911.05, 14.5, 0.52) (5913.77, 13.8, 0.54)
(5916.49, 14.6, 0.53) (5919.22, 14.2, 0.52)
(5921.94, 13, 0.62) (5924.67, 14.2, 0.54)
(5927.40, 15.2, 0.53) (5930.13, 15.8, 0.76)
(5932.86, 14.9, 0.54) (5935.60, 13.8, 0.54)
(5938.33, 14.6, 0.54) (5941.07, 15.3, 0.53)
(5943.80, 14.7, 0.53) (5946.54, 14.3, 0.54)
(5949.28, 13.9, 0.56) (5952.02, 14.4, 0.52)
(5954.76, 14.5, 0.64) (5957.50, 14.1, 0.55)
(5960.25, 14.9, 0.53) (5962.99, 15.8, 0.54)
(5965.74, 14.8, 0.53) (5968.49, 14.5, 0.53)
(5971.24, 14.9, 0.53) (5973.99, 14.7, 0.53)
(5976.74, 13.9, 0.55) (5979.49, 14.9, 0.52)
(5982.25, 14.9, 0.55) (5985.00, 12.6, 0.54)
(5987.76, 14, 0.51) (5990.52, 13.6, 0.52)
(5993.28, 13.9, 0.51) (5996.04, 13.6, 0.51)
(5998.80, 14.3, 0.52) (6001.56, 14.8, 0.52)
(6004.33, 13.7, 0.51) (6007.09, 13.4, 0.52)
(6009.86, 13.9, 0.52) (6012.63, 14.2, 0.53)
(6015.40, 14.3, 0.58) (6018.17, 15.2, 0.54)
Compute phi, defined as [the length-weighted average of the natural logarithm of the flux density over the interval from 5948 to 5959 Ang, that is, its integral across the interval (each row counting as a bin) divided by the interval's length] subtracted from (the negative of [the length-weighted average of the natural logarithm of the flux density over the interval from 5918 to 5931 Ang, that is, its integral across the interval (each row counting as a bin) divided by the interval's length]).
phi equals -5.32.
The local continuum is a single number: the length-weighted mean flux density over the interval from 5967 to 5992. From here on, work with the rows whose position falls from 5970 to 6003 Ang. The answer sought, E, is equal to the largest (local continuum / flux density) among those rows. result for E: 1.13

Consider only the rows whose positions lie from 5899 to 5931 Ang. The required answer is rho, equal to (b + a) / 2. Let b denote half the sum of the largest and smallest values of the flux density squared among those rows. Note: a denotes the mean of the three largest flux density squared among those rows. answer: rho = 225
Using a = 240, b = 209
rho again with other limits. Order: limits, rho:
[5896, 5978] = 223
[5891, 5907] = 184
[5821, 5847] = 252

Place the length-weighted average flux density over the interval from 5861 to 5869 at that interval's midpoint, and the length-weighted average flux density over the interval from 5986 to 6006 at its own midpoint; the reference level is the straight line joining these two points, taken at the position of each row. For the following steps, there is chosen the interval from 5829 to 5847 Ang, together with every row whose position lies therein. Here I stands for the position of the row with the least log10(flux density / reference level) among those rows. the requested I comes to 5838.00 Ang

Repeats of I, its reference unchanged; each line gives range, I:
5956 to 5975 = 5957.50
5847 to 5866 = 5859.55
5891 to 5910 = 5894.74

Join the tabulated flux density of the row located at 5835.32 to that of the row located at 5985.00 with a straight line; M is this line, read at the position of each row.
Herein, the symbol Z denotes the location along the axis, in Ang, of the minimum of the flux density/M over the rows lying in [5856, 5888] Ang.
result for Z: 5883.89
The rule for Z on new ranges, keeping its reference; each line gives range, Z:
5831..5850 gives 5838.00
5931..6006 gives 5985.00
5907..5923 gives 5921.94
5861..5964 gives 5889.31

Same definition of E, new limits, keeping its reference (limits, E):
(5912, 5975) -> 1.09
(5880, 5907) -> 1.24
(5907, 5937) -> 1.09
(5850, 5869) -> 1.02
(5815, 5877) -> 1.04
